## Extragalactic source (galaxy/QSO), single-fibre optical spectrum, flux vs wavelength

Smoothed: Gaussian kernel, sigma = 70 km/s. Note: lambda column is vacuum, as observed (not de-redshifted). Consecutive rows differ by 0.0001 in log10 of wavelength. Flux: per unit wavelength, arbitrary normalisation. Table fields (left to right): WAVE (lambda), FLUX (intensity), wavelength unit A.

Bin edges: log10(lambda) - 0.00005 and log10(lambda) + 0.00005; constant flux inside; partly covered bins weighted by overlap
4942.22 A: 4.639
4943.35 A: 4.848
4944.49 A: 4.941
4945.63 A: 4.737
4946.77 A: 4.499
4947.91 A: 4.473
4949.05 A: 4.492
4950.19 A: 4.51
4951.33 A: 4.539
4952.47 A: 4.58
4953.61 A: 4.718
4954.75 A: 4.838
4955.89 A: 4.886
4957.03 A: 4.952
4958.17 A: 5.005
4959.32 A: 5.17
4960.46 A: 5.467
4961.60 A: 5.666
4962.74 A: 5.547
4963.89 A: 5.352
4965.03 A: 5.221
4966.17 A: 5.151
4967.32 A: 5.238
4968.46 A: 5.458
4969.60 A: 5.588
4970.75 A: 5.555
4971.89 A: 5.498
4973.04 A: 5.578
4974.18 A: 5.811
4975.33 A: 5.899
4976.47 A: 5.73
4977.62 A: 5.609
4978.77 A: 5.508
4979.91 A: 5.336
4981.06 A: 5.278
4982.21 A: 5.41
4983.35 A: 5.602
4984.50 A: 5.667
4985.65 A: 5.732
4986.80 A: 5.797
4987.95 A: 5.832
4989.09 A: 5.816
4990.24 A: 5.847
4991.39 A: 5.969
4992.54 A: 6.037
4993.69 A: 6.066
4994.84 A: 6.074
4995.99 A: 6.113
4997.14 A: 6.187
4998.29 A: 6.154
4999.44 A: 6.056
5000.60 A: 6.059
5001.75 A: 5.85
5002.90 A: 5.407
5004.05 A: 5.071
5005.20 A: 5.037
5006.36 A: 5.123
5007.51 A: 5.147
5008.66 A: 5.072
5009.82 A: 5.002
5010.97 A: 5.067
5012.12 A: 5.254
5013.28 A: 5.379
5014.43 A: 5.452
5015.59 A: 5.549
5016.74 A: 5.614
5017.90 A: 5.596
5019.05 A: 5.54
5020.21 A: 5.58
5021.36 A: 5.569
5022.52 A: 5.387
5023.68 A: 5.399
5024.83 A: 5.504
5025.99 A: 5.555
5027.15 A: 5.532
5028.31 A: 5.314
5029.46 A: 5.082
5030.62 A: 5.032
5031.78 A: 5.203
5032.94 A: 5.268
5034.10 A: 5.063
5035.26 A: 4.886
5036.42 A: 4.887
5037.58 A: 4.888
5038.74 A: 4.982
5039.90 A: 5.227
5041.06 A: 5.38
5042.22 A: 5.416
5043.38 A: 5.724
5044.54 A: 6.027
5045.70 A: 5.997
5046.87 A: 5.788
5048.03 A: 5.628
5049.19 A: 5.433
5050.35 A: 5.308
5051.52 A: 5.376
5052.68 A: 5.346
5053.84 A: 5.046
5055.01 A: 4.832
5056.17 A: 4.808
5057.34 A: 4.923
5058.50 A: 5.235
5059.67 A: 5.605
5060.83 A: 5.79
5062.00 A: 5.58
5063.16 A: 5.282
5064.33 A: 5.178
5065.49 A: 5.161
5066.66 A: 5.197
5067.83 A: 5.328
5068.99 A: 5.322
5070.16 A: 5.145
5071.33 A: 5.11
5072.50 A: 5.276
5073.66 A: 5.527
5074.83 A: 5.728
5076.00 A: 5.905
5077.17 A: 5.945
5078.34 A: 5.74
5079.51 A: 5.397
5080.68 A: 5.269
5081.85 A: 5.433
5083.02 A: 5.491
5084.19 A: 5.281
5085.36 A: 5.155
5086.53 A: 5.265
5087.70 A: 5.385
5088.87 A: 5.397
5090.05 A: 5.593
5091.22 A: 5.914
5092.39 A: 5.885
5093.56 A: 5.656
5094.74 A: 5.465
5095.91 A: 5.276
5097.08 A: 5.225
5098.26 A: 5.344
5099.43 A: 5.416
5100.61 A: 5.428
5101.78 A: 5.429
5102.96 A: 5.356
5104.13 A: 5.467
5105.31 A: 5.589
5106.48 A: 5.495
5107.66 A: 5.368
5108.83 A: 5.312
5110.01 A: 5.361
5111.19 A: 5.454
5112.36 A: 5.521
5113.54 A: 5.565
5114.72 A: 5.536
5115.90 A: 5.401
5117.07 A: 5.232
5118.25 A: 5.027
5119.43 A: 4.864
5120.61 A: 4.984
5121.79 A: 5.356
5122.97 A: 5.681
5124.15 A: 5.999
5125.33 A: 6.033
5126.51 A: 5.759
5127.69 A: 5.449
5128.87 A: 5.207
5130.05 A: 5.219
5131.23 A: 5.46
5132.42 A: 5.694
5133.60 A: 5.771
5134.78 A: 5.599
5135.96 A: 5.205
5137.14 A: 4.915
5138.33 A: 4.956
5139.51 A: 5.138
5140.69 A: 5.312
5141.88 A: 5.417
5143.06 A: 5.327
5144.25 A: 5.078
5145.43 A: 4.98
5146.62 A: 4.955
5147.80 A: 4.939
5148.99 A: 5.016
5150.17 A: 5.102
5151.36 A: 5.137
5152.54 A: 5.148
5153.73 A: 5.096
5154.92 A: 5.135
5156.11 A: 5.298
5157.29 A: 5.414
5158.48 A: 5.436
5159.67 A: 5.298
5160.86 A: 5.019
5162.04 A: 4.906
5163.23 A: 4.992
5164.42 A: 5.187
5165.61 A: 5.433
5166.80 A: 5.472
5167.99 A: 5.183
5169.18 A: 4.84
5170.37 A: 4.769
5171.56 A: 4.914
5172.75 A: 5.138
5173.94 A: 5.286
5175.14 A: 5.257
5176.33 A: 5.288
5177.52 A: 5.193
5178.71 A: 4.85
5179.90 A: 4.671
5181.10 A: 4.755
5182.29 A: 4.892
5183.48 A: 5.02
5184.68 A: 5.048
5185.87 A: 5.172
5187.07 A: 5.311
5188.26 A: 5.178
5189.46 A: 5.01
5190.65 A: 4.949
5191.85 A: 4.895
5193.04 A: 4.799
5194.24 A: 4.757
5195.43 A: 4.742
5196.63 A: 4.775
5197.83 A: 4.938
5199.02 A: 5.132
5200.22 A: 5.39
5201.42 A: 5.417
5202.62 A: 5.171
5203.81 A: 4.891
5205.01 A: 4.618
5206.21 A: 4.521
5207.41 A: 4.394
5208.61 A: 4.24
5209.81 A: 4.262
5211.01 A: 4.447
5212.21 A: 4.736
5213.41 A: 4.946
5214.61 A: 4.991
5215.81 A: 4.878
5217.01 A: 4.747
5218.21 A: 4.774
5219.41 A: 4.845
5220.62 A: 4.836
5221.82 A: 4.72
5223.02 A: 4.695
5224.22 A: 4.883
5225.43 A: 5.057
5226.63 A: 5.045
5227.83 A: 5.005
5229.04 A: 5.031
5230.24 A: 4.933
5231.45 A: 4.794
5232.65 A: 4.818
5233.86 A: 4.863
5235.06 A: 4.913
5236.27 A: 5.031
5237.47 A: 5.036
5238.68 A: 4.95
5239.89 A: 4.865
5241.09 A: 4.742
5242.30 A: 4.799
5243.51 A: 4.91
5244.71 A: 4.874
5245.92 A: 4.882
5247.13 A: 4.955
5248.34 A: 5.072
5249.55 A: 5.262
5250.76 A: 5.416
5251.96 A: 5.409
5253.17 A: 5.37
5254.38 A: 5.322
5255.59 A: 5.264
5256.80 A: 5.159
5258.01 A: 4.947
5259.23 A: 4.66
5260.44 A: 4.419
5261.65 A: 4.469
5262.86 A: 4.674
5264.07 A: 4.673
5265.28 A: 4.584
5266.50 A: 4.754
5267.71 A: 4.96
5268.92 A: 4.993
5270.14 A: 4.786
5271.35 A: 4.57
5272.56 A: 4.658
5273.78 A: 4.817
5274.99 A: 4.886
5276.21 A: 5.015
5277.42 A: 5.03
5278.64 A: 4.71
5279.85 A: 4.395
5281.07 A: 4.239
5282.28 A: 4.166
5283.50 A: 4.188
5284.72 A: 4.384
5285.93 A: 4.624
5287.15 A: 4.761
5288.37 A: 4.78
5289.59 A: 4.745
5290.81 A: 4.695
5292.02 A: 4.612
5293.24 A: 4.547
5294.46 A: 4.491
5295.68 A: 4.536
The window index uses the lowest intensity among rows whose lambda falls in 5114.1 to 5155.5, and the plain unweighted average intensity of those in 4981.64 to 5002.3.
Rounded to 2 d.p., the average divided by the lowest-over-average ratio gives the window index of 7.17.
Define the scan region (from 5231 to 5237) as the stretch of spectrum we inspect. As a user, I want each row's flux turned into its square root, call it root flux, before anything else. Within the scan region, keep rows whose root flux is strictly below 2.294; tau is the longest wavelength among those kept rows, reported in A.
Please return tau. 5236.27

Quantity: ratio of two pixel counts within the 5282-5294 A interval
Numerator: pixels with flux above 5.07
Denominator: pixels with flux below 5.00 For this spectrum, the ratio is 0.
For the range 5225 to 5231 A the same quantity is 0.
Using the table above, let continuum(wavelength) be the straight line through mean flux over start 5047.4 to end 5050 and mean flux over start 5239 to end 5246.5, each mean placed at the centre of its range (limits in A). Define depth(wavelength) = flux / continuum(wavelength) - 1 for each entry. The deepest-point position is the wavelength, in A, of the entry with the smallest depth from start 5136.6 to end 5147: 5137.14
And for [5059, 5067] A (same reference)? 5065.49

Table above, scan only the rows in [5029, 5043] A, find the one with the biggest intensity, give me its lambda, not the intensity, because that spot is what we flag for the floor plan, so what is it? 5042.22 A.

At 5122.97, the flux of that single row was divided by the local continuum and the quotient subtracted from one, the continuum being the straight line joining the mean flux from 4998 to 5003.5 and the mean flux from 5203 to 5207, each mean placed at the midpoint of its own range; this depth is -0.10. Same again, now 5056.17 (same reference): 0.14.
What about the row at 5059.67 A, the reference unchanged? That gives -0.01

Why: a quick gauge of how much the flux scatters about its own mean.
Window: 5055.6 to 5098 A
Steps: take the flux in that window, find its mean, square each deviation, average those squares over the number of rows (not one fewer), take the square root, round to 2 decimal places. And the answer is 0.28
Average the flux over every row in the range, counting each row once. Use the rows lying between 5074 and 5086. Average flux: 5.5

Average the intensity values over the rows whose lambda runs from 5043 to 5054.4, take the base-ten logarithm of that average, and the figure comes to 0.746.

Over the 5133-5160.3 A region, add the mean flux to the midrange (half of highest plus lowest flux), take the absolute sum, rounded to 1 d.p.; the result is 10.5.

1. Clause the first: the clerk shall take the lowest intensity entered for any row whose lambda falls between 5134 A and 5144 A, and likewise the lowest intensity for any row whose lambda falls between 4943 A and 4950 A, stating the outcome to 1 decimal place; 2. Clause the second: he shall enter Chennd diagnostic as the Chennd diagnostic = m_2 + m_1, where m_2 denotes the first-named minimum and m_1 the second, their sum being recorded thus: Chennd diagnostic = 9.4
